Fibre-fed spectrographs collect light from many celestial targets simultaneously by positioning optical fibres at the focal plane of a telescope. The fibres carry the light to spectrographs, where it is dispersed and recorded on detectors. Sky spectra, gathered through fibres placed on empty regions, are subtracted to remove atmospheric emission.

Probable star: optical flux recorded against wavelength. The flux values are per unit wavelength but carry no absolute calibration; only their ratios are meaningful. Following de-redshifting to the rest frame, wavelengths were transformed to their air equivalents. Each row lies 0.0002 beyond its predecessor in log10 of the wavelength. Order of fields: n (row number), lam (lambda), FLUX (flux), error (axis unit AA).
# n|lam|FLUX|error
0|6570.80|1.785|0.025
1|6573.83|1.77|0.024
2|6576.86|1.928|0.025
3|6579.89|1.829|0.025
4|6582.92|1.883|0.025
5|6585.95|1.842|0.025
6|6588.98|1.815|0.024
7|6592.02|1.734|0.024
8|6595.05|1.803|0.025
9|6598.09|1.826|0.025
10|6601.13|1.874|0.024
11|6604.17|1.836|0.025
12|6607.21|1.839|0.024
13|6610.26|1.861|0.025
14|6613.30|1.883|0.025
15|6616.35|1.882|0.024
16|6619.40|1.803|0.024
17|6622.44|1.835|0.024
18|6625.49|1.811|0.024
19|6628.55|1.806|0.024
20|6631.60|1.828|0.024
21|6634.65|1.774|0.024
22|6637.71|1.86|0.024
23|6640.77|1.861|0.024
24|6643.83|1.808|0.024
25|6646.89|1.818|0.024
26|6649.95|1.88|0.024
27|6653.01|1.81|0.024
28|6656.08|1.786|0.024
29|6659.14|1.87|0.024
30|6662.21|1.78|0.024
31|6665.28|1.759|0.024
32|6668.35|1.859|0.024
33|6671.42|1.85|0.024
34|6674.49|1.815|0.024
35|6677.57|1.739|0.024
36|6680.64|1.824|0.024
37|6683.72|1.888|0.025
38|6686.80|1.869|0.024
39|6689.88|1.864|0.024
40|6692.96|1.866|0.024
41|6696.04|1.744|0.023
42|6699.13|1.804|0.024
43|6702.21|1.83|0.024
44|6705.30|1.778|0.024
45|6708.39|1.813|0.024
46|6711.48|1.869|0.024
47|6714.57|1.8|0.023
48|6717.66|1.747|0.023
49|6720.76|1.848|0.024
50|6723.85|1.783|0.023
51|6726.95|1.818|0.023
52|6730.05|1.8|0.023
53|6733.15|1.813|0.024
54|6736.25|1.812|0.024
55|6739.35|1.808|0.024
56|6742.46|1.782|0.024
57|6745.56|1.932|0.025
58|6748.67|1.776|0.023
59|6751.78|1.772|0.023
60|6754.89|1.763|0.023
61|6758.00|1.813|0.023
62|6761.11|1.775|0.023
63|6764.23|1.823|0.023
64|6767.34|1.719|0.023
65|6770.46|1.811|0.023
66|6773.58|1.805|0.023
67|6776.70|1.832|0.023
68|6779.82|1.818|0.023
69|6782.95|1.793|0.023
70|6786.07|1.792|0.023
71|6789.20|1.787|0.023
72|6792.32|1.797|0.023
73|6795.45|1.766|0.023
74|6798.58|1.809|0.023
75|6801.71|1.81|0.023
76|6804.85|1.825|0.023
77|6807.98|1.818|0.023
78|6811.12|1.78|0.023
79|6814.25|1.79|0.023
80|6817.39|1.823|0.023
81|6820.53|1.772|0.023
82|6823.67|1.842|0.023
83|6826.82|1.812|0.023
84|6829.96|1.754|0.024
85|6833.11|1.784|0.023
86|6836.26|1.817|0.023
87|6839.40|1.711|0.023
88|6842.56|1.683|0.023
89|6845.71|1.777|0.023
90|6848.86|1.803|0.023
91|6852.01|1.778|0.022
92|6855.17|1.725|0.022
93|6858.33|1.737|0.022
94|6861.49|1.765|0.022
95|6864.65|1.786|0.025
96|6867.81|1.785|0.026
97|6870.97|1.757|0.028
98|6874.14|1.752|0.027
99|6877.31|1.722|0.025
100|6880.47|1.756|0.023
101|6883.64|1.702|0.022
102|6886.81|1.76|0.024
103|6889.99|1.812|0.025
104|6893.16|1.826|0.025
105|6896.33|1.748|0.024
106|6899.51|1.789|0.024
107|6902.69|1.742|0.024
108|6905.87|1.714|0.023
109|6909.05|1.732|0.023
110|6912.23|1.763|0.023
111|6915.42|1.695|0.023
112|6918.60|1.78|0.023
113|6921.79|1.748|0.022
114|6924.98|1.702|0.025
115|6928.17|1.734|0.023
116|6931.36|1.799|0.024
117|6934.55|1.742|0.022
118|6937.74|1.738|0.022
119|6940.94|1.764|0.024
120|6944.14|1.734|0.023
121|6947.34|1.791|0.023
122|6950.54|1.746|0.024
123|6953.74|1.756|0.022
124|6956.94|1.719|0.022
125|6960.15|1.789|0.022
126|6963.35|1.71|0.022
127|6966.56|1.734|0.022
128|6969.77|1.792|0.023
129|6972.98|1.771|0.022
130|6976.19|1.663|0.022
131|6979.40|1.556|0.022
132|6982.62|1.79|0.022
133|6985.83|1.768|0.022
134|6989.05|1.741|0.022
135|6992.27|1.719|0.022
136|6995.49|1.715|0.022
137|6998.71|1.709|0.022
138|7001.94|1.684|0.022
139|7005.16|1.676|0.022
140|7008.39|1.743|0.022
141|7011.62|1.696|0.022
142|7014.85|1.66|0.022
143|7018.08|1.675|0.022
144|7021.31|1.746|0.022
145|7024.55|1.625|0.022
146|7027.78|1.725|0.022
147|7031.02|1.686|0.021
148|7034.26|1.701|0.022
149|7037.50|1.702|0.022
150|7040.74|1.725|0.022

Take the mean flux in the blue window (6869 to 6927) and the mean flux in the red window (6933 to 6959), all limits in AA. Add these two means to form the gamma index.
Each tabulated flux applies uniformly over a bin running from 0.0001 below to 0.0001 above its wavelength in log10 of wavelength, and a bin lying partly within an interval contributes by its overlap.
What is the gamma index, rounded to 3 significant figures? 3.50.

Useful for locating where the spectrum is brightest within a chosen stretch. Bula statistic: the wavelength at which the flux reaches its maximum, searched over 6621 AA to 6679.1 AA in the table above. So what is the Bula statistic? 6649.95 AA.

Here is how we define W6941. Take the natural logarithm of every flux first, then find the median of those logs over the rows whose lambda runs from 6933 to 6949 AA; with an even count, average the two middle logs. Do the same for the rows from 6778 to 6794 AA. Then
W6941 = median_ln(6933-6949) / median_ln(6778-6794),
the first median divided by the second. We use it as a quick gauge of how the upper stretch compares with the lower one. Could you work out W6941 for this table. 0.95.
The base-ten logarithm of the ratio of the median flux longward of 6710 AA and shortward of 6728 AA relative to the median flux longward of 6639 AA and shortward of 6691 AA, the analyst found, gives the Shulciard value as -0.004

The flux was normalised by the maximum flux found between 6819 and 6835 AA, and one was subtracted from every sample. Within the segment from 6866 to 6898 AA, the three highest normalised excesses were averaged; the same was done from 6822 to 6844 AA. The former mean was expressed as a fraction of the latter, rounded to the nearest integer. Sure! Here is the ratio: 2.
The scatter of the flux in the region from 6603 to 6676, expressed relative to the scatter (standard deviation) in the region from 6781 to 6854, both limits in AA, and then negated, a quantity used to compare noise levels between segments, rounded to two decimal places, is -1.00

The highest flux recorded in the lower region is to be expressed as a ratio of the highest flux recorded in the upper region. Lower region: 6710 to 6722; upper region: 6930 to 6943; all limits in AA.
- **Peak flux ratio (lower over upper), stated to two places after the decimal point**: 1.04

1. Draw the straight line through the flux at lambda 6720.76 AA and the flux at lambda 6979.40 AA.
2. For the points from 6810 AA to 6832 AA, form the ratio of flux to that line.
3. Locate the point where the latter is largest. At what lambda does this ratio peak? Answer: 6823.67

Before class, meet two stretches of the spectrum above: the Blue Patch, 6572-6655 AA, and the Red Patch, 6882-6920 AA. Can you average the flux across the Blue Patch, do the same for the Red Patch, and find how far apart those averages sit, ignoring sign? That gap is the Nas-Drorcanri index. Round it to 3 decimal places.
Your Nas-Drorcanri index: 0.078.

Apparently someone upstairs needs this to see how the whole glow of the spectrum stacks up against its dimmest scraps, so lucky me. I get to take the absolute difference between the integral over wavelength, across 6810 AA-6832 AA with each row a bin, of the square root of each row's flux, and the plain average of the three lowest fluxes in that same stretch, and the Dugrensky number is 27.7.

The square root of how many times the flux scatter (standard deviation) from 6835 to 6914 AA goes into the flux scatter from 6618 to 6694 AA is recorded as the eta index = 1.04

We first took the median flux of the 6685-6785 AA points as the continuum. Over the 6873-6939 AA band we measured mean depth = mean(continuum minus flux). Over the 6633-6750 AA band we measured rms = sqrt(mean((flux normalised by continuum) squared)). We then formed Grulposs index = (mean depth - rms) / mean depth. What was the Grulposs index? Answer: -16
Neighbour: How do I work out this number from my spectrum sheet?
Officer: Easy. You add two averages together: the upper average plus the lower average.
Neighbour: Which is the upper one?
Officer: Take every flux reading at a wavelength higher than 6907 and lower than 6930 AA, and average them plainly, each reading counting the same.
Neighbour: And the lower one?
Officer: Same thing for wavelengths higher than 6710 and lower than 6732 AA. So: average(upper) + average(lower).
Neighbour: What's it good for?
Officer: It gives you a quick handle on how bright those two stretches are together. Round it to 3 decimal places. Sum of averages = 3.546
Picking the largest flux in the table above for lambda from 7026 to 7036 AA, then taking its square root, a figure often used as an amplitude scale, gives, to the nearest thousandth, 1.313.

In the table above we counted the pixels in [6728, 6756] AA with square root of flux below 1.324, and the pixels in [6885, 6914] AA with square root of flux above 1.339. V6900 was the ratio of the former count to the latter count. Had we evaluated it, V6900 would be 0.00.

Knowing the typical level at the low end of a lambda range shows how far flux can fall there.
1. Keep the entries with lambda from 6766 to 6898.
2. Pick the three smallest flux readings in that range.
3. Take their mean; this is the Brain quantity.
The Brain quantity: 1.70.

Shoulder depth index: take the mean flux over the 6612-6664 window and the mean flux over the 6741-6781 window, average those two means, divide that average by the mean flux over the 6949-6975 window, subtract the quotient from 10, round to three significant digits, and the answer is 8.96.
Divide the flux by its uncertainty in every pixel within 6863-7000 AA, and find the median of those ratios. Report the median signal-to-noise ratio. 75.6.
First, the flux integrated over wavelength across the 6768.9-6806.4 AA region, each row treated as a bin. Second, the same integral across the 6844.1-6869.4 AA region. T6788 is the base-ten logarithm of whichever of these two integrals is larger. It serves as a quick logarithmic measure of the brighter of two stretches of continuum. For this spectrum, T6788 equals 1.8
